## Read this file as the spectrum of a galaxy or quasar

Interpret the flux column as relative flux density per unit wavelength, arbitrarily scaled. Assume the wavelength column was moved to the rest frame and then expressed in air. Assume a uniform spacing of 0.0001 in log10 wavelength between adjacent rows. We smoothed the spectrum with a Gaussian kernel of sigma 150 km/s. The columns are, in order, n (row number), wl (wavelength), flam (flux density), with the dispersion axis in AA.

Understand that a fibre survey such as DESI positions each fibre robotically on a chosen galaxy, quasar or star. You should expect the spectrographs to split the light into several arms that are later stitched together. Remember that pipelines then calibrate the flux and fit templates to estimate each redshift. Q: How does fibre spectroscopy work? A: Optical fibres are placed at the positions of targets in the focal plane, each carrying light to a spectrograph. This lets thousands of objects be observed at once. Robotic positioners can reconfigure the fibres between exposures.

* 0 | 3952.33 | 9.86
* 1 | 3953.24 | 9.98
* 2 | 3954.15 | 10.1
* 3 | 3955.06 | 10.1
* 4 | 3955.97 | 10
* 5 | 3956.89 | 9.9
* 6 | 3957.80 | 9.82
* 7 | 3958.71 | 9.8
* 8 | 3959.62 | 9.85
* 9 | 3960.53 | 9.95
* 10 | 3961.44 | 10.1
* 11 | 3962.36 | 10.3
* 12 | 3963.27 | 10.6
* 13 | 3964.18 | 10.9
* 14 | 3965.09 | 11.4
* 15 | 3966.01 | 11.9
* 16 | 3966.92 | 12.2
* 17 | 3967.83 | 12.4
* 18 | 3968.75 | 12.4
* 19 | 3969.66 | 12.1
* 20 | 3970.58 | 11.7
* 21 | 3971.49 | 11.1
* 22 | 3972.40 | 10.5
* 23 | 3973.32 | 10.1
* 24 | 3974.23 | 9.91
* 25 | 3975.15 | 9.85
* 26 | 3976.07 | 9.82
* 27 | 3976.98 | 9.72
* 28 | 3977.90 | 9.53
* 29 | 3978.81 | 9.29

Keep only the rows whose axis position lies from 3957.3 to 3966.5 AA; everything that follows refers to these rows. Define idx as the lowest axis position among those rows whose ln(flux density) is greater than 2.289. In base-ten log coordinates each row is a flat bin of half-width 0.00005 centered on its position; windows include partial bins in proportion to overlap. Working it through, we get 3960.53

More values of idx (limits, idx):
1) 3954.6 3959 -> 3955.06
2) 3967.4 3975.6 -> 3967.83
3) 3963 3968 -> 3963.27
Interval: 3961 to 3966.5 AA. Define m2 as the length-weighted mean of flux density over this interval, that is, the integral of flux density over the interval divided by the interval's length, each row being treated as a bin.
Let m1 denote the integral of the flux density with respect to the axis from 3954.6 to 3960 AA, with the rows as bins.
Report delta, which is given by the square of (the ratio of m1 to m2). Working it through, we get 24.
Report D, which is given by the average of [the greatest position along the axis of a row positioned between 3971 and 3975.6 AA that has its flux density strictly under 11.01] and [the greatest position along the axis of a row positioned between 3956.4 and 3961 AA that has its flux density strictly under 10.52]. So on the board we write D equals 3967.8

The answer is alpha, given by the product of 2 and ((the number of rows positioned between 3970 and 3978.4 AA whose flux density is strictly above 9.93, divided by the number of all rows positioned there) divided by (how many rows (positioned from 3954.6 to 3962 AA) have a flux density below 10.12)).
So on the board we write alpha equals 0.11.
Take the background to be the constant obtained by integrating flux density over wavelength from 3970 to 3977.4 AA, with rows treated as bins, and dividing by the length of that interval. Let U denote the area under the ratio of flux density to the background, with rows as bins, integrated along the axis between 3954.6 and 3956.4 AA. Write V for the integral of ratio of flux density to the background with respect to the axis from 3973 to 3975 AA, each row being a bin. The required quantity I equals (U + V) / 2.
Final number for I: 1.84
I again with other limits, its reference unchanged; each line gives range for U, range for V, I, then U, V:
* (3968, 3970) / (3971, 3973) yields 2.22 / 2.37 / 2.08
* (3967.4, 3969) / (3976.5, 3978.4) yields 1.84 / 1.91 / 1.77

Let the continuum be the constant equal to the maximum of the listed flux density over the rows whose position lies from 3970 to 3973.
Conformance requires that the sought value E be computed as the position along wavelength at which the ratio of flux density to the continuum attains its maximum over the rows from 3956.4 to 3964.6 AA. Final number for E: 3964.18 AA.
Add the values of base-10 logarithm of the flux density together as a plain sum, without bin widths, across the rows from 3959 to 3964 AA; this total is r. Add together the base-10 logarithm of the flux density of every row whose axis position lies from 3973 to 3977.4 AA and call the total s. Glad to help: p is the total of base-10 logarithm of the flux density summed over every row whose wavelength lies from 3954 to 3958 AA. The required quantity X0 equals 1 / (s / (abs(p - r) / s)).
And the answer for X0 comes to 0.002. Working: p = 5.00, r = 5.03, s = 4.97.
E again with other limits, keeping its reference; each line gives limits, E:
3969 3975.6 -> 3969.66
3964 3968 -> 3967.83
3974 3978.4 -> 3974.23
